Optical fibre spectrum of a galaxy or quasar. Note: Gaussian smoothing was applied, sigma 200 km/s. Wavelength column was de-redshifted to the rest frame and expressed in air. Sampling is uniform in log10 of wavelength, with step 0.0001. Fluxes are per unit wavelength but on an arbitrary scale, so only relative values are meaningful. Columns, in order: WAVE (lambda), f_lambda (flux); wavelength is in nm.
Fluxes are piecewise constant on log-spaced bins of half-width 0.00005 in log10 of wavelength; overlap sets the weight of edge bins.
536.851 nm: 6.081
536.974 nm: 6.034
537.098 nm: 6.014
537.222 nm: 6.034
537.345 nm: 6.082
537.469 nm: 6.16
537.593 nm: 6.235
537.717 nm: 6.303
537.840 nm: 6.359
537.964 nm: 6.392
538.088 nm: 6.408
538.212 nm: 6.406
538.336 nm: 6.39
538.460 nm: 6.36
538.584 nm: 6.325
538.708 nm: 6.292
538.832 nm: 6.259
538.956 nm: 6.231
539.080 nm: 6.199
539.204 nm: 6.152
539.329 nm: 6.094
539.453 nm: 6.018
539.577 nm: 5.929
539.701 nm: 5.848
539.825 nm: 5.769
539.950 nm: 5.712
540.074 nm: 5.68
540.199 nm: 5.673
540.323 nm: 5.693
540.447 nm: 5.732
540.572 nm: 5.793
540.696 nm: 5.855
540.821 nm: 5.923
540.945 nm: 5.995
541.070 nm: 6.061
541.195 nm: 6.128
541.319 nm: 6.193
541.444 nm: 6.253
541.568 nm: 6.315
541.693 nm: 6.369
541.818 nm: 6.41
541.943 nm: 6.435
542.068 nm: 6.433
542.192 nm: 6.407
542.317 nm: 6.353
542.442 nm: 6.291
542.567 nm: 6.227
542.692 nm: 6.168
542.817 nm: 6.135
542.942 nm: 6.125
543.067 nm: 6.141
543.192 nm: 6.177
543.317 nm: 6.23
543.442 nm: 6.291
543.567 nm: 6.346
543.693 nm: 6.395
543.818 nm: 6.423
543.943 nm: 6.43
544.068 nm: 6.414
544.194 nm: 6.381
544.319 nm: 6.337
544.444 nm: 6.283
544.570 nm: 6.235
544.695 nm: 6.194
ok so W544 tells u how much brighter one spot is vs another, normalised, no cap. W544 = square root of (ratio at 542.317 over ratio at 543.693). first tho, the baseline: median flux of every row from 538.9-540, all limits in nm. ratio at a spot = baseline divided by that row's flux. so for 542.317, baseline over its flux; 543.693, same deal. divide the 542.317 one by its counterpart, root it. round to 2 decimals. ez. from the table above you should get 1.00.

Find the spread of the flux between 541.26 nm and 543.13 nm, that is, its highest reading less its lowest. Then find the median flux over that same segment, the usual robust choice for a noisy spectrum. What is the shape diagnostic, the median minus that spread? 5.98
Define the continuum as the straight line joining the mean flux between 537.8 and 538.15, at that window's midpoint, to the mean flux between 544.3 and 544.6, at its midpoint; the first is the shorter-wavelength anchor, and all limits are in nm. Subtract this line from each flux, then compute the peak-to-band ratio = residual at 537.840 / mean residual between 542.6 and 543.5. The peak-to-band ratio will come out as 0.2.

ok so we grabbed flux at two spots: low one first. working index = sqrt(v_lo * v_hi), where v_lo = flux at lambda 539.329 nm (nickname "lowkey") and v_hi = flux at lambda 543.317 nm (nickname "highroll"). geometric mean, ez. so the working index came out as 6.16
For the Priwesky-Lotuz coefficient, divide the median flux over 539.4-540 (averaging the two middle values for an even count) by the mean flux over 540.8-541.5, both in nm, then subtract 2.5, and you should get -1.54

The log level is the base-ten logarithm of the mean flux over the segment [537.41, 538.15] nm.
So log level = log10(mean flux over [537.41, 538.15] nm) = 0.800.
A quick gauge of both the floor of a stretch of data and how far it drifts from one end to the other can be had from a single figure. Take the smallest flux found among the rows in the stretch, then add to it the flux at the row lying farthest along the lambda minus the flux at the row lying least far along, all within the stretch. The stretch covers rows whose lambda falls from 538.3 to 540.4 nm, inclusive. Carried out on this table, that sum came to 4.98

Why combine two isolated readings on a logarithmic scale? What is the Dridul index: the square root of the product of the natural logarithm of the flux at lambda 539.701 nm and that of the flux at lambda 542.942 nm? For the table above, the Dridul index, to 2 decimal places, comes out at 1.79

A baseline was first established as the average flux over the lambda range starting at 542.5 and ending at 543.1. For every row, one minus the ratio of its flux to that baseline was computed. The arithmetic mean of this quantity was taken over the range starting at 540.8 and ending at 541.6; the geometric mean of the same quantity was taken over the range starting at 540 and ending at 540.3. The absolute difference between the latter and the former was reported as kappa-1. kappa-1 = 0.073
